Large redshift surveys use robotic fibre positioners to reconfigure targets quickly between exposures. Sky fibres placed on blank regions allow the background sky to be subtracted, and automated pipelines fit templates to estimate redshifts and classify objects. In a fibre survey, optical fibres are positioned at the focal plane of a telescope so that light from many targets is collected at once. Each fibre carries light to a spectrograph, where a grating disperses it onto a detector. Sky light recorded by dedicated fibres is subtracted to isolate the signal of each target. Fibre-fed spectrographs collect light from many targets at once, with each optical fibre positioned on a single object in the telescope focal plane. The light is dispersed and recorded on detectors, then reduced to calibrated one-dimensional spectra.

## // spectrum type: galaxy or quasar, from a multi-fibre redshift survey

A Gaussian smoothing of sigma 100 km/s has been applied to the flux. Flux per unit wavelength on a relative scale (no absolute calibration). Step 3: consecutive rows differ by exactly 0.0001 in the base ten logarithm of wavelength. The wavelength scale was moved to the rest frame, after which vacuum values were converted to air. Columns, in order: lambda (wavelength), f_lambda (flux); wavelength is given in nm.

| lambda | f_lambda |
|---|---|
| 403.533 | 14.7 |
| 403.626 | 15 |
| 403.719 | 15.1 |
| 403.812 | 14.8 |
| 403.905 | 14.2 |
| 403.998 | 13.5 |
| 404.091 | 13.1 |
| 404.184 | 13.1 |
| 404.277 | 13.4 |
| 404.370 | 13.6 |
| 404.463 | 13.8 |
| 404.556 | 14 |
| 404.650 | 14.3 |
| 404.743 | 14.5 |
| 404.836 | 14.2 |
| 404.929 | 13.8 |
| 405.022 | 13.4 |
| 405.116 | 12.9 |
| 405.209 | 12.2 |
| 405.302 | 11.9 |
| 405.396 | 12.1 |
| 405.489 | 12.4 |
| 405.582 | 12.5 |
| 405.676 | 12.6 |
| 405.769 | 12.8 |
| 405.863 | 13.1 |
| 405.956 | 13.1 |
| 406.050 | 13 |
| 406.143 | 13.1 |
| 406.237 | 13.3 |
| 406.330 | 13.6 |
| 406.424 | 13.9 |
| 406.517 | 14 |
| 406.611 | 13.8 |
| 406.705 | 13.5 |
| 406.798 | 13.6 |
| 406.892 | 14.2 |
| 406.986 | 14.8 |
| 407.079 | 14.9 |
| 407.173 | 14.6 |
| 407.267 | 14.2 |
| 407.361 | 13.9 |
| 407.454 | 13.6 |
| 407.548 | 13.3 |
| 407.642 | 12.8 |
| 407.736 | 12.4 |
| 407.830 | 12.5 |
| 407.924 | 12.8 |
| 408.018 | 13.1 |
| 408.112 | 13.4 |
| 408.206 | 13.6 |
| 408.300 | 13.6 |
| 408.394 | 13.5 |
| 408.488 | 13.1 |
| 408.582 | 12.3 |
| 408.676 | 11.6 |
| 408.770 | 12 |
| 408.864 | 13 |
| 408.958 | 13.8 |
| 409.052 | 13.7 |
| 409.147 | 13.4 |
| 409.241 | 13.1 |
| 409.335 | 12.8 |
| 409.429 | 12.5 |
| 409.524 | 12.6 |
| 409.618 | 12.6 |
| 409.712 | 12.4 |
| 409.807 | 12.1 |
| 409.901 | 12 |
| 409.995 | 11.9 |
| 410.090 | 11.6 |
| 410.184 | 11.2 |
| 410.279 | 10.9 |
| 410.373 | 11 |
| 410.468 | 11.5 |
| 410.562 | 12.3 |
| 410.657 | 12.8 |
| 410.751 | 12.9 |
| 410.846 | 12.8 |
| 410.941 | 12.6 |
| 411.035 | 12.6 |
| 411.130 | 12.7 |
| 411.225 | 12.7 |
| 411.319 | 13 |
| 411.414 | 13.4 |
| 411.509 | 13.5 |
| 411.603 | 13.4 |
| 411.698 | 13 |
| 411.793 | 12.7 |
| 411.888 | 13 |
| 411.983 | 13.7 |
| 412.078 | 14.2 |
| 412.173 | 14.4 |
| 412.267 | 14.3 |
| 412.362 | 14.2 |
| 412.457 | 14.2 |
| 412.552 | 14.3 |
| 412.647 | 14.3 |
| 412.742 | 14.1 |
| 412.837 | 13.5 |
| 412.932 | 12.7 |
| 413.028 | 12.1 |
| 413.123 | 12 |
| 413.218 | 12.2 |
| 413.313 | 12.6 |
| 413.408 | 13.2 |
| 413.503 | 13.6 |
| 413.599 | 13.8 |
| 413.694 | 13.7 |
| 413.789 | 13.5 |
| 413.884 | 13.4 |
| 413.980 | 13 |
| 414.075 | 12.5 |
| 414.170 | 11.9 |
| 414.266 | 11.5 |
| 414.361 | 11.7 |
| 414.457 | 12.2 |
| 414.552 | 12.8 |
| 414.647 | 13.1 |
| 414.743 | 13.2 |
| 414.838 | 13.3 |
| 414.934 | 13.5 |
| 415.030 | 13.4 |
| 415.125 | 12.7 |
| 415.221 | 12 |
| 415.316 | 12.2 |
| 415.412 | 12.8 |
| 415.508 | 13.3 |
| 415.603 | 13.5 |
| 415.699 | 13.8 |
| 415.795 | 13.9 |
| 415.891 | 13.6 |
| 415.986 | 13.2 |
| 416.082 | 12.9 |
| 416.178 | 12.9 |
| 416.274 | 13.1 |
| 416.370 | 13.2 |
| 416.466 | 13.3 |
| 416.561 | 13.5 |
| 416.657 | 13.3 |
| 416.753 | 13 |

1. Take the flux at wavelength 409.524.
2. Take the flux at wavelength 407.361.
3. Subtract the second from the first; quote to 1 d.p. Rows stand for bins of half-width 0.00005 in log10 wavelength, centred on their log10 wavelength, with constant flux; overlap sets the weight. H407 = -1.3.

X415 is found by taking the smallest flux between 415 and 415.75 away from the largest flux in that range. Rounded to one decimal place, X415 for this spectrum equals 1.8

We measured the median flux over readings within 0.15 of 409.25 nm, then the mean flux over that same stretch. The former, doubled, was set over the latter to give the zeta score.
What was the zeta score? 2.00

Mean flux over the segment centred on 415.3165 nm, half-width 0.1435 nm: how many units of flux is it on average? 12.3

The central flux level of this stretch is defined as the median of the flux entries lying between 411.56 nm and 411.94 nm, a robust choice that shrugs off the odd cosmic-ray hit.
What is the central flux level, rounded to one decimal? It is 13.0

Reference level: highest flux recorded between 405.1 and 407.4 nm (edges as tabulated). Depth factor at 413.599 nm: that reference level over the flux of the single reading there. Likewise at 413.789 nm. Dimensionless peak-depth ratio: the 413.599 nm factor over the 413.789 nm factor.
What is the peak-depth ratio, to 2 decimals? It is 0.98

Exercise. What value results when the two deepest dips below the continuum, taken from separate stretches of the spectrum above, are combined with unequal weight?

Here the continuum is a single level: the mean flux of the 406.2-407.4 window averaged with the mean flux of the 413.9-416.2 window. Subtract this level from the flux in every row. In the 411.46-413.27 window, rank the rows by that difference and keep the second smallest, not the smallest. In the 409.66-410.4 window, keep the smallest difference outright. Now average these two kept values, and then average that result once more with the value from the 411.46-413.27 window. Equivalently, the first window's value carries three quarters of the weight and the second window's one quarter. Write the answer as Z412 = -1.65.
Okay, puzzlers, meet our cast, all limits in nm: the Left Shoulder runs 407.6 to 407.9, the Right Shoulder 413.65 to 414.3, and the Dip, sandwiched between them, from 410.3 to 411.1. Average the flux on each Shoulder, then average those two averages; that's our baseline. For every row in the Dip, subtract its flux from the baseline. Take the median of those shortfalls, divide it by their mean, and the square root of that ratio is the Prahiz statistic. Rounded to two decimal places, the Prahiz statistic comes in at 0.46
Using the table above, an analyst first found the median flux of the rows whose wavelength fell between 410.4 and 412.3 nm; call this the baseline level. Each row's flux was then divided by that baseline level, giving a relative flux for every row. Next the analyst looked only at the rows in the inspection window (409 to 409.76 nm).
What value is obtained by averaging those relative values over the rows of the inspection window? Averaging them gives 0.995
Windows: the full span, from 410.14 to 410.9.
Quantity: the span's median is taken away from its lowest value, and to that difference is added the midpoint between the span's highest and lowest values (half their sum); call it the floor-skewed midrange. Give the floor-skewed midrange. 10.9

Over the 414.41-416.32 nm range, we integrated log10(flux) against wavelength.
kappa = 2.13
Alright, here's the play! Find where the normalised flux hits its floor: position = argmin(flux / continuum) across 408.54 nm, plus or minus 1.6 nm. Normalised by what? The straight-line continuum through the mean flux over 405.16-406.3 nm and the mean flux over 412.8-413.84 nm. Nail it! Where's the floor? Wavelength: 410.090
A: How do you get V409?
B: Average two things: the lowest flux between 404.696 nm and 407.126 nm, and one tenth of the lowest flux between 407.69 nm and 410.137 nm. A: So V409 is 6.53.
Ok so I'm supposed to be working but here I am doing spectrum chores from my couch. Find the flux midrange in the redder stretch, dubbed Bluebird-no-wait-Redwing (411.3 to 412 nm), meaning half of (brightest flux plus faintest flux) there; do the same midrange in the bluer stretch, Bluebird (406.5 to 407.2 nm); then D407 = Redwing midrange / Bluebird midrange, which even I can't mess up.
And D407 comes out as 0.93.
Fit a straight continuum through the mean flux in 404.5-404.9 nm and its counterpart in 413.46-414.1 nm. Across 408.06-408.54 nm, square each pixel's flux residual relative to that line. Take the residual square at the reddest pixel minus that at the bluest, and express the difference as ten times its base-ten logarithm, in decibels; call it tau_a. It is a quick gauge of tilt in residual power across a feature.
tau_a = -5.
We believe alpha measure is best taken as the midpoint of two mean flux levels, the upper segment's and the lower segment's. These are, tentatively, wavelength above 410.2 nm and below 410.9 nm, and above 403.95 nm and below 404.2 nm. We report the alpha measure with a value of 12.6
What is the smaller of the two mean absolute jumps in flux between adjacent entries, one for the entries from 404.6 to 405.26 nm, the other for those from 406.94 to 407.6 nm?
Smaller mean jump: 0.28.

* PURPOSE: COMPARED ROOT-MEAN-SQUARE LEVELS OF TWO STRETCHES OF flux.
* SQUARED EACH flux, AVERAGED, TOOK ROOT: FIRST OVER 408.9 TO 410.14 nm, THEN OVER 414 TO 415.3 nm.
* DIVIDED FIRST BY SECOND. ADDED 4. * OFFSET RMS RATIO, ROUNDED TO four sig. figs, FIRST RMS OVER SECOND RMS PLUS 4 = 5.004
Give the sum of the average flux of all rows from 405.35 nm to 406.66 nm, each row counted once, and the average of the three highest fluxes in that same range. 27.0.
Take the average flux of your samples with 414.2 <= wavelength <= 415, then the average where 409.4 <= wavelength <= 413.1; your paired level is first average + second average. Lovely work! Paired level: 25.5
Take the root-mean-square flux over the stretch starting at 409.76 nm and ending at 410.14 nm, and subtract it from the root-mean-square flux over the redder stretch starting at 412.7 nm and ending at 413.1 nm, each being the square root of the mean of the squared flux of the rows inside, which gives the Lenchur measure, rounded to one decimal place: 1.2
